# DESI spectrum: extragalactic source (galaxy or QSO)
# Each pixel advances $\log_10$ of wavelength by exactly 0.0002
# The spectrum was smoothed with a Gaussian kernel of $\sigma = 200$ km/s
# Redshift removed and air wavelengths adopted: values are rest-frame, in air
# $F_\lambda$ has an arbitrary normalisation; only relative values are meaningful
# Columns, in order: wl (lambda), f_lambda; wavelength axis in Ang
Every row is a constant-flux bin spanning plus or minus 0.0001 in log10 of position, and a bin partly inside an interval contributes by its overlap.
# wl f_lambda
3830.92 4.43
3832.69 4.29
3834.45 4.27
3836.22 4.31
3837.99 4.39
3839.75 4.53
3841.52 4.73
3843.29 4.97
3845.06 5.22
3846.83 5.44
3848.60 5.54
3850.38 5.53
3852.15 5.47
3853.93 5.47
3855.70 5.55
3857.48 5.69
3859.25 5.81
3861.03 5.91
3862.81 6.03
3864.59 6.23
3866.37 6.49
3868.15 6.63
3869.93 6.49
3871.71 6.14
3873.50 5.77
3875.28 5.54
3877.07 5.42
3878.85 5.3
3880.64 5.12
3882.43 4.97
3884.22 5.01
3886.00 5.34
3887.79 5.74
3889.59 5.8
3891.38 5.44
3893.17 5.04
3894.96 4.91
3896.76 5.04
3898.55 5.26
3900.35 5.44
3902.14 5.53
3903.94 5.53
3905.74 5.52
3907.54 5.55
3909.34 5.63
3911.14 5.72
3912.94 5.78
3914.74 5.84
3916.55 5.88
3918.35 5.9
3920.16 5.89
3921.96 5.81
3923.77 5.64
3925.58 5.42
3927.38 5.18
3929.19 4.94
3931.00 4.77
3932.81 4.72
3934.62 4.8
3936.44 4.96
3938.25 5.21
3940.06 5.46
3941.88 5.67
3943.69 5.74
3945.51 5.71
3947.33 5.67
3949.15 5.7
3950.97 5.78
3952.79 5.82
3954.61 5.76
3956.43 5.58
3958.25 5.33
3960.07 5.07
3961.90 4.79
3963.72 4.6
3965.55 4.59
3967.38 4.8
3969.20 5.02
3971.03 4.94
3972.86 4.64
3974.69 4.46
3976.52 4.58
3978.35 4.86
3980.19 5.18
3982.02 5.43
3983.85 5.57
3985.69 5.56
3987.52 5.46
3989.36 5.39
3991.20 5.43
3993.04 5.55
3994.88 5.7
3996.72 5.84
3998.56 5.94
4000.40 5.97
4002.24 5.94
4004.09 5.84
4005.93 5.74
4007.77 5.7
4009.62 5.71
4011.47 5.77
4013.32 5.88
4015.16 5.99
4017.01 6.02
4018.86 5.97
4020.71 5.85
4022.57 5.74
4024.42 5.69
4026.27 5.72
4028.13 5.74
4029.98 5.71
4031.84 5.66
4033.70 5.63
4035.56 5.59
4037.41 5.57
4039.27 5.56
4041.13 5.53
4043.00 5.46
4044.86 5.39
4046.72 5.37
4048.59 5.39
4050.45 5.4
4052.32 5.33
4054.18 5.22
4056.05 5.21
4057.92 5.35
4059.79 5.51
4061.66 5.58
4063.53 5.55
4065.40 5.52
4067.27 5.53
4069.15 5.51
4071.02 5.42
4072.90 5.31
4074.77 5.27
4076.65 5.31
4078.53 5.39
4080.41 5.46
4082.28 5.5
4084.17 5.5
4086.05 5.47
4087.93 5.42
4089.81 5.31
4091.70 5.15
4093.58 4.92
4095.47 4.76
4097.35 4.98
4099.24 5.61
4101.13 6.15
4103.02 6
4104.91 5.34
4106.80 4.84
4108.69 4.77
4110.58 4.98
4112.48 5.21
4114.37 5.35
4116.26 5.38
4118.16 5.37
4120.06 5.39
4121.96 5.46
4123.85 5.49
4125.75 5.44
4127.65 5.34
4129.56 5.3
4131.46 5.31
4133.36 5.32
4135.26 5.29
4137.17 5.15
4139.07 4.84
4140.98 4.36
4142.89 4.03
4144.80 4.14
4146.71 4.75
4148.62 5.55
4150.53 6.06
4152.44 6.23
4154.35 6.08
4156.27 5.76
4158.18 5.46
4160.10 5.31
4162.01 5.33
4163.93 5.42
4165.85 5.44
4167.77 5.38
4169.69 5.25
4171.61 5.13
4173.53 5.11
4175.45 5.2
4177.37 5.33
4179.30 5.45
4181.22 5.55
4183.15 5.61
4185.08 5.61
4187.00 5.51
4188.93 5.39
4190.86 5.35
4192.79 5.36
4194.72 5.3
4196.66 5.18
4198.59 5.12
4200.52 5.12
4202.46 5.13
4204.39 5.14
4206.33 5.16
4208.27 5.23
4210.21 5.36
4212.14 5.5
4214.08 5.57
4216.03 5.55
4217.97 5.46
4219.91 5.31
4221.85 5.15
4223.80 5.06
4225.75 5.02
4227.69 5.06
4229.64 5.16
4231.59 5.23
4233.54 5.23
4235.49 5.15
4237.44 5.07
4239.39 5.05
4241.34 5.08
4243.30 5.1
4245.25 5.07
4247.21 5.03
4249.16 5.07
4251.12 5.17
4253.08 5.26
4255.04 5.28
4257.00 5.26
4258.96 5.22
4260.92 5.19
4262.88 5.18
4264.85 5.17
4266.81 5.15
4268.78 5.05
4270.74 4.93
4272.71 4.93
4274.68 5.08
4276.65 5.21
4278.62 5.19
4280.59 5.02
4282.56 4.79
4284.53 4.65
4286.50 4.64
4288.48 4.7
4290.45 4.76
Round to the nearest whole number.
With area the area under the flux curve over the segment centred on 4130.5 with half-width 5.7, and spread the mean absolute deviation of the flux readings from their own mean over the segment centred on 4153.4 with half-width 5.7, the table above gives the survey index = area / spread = 228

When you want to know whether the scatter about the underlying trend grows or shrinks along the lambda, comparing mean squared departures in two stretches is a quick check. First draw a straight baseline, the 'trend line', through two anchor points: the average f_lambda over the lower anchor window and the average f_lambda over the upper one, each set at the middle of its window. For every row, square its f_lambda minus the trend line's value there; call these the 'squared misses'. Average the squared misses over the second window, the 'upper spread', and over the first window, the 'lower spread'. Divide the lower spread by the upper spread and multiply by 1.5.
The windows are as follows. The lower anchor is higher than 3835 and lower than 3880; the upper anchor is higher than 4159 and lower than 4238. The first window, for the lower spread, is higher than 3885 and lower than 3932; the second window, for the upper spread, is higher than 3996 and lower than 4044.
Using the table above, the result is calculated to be 1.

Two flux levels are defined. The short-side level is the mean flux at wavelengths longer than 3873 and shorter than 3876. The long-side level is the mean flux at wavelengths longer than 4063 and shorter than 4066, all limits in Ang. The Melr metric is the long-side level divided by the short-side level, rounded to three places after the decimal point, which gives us 0.979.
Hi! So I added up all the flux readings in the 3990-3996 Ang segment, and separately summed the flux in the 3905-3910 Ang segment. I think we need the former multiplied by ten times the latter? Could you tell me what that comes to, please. 2786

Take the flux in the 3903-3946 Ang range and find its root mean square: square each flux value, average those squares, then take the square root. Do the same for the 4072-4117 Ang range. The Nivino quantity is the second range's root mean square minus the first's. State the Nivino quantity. -0.2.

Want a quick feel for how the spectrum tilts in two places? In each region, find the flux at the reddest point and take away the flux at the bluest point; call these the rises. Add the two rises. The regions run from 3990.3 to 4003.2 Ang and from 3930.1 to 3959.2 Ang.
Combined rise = 1.1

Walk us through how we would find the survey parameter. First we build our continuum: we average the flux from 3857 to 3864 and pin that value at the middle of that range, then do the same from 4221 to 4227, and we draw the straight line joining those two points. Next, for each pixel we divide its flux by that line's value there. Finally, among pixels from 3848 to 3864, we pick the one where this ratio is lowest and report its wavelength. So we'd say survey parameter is 3852.15 Ang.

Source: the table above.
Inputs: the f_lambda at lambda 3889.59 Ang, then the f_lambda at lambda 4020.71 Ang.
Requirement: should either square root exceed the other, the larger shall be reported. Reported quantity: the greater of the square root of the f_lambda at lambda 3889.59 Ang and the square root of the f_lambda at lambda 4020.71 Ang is 2.42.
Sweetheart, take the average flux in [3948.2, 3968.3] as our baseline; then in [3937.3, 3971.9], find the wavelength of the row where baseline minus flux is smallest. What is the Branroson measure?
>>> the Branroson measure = 3952.79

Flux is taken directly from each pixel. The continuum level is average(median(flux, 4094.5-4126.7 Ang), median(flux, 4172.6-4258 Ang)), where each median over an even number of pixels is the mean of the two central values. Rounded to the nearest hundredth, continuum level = 5.29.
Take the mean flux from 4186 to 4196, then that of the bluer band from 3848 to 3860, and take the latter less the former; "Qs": 0.2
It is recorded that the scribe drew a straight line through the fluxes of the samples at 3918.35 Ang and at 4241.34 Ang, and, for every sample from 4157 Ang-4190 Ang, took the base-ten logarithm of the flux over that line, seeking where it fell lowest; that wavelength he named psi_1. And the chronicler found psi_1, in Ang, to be 4173.53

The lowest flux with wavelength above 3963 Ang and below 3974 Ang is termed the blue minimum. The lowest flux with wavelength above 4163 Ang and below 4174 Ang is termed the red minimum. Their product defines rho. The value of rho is 23.5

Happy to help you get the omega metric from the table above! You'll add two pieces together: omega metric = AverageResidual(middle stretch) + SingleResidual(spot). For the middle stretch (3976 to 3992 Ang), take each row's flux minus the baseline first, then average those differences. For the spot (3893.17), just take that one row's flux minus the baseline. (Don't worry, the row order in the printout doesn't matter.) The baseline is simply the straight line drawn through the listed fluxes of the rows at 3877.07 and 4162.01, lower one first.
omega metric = -0.5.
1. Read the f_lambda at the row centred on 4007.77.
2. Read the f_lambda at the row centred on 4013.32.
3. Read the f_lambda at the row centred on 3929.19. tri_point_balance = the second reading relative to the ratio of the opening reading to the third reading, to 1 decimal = 5.1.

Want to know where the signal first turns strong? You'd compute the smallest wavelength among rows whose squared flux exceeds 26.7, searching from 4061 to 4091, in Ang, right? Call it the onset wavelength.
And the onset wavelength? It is 4061.66 Ang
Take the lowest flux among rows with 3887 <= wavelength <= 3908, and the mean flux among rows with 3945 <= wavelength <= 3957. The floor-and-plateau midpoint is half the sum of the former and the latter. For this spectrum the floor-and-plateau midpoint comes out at 5.31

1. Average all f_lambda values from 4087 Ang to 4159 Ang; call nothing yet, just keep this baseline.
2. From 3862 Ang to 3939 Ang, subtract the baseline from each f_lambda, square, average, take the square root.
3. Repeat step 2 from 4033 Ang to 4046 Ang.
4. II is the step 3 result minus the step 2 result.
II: -0.26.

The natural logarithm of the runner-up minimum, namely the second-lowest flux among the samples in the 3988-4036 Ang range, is 1.69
